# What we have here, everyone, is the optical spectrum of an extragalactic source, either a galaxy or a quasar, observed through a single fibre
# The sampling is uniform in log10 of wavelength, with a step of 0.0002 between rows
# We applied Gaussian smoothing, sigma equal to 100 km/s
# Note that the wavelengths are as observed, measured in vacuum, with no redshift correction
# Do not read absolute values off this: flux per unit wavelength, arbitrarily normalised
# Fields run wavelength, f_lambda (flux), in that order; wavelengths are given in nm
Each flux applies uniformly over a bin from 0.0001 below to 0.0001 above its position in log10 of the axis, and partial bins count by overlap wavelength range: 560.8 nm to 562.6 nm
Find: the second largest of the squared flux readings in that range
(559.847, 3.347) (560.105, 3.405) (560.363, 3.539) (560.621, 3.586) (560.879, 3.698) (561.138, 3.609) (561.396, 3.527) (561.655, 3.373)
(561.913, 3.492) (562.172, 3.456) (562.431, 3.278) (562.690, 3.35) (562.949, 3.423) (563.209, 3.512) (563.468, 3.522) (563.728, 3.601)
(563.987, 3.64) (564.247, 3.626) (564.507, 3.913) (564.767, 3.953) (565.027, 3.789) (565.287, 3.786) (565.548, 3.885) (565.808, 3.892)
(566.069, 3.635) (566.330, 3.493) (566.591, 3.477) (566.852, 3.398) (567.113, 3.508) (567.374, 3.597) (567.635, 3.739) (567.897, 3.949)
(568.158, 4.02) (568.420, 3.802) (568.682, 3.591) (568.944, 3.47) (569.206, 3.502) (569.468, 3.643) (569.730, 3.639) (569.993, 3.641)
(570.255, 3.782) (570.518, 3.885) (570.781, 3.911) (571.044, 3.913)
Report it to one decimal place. 13.0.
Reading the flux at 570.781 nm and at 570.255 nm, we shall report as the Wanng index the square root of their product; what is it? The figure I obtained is 3.846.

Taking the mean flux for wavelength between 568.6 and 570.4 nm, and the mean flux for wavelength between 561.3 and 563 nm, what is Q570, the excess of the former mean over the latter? 0.20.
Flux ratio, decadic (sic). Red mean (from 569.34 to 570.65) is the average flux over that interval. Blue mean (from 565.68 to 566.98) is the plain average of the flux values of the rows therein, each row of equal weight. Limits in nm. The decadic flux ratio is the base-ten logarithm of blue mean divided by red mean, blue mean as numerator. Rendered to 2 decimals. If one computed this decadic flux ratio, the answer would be -0.02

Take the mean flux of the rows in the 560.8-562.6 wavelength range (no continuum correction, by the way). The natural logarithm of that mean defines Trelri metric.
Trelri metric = 1.25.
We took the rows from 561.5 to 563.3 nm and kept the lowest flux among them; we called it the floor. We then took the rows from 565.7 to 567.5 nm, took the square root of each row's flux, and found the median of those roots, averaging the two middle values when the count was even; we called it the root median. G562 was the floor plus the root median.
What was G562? 5.15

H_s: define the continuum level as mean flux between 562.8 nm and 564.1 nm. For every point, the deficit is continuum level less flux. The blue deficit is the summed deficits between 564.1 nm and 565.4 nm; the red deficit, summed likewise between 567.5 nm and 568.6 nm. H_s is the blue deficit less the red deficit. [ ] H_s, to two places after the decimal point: -0.02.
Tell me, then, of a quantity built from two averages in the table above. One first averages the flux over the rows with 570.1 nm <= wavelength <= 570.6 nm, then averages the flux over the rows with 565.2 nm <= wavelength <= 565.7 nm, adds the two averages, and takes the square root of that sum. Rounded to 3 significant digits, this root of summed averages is 2.77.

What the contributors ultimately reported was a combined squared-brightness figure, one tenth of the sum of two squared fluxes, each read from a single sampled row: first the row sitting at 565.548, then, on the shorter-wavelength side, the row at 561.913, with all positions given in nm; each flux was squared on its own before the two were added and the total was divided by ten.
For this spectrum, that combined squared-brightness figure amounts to 2.73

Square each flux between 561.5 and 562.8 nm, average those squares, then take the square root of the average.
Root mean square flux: 3.4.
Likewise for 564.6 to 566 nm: 3.9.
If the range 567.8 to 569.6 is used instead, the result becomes 3.7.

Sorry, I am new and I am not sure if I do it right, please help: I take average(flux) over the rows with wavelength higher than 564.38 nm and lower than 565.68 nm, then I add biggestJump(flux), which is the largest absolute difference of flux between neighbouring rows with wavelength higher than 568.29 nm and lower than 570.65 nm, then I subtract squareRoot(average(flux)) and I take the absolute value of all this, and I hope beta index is 2.11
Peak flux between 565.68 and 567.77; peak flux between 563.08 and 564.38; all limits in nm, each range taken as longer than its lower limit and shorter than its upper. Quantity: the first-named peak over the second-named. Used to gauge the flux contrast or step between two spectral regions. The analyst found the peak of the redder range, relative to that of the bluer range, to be 1.069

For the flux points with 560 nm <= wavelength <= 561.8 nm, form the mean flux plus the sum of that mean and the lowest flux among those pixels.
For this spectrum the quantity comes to 10.4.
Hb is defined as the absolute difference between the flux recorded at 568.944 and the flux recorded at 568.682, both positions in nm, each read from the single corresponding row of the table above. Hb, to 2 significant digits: 0.12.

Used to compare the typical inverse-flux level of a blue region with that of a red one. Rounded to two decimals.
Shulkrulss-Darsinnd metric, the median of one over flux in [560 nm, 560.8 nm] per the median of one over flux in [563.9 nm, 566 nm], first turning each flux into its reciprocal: 1.08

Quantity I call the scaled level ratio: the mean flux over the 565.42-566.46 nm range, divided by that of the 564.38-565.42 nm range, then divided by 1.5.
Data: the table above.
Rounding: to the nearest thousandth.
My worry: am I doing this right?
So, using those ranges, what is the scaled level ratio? 0.644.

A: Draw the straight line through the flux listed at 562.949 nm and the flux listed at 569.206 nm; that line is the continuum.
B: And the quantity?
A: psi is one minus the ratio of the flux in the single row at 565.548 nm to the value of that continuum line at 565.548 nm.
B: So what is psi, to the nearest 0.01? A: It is -0.12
